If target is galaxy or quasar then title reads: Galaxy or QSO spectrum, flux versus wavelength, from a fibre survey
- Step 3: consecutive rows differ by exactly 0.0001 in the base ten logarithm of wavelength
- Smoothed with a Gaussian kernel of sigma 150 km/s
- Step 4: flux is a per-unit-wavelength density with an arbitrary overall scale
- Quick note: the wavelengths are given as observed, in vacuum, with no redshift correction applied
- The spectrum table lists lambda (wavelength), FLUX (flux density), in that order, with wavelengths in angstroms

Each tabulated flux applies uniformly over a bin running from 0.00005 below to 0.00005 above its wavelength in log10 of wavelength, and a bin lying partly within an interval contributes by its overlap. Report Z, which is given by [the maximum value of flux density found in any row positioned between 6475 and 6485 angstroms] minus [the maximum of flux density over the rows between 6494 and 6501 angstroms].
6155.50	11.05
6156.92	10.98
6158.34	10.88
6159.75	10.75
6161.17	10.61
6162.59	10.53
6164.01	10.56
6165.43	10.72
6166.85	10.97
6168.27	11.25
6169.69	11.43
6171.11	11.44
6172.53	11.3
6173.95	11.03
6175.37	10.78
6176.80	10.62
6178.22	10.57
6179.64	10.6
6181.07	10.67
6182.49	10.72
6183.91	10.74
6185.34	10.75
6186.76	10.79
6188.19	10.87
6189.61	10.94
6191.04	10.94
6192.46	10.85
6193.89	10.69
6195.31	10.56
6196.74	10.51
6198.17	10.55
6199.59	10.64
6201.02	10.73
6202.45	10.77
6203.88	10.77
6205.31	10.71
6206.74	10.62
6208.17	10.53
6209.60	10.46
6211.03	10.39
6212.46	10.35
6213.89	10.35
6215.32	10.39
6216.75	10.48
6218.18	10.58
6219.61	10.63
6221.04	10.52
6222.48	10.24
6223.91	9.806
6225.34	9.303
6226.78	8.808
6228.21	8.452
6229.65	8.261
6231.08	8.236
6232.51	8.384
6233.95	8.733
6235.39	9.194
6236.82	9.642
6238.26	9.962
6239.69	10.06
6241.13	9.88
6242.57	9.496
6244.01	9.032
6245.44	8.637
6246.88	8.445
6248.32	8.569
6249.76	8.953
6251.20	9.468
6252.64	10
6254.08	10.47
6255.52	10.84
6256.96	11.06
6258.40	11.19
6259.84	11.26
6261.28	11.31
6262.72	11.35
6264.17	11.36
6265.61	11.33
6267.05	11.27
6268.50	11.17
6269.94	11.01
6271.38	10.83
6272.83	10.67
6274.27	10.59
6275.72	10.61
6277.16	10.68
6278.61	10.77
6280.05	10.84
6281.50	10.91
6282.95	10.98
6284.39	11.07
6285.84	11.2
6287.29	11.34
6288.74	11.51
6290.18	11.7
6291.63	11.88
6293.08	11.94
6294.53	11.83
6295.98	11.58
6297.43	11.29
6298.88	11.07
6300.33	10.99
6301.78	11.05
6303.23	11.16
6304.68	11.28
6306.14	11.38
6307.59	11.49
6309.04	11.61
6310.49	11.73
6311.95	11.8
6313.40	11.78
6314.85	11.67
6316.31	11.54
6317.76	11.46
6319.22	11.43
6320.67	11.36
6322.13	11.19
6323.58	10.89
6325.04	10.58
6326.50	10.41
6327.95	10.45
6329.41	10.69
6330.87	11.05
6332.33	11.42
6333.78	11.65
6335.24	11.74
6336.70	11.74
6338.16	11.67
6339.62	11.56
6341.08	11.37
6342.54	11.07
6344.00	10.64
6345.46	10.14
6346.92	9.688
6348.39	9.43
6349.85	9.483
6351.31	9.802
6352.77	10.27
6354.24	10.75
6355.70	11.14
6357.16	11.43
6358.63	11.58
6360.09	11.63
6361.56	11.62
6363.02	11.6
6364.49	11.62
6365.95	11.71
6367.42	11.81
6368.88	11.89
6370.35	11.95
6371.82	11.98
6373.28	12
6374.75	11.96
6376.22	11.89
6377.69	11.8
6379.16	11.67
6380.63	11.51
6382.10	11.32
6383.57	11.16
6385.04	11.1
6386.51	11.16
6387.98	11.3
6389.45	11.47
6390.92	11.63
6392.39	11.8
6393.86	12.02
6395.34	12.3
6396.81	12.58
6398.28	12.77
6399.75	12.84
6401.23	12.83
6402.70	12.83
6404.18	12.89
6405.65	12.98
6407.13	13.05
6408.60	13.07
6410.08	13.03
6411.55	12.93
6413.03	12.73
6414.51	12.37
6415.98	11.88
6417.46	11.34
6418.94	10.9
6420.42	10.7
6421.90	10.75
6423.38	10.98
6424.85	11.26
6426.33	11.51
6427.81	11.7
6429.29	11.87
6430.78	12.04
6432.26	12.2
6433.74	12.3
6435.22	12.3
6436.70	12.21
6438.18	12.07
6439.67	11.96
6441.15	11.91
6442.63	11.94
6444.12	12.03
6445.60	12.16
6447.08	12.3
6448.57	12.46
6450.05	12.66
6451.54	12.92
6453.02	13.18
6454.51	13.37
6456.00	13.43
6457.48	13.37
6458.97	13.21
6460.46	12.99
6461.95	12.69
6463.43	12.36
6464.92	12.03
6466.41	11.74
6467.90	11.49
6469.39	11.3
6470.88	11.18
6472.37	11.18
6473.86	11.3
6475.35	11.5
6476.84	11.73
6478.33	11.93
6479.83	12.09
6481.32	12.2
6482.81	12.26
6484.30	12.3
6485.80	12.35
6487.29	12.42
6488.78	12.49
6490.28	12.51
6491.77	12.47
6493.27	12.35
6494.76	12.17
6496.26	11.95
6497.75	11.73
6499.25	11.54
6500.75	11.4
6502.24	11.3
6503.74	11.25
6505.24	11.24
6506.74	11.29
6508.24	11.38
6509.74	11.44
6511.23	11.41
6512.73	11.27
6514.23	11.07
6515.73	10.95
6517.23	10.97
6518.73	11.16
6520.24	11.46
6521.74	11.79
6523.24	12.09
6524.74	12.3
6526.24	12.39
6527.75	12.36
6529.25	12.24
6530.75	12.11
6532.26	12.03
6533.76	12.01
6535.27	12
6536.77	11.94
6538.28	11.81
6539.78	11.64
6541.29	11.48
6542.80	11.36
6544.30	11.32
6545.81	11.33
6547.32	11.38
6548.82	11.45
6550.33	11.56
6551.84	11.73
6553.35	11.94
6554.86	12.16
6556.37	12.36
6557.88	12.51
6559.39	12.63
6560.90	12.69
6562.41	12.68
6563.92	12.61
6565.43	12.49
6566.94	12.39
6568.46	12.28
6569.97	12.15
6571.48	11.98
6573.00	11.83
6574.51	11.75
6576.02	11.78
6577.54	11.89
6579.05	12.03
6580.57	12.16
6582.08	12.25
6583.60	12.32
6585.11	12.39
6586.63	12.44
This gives 0.1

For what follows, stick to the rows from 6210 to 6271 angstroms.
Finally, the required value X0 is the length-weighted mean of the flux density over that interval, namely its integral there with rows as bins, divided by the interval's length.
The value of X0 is 10.0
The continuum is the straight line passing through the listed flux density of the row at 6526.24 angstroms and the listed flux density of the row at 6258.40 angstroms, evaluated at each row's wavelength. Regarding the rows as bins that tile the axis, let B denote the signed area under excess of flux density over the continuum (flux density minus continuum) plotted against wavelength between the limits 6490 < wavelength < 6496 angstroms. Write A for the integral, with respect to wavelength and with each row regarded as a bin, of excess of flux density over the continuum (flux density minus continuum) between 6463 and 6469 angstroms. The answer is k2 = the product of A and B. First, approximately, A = -1.6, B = 1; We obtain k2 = -0.9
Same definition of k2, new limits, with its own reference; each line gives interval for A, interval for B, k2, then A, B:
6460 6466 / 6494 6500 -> -5.1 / 2.1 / -2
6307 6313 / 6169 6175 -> 4.2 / 1.5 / 3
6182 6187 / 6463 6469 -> 0.9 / -0.6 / -2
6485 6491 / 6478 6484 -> -0.3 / 1.3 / 0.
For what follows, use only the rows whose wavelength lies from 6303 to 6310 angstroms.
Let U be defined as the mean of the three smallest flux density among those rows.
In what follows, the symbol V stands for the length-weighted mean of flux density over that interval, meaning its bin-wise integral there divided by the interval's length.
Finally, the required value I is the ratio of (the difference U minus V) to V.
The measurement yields -0.012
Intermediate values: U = 11.3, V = 11.41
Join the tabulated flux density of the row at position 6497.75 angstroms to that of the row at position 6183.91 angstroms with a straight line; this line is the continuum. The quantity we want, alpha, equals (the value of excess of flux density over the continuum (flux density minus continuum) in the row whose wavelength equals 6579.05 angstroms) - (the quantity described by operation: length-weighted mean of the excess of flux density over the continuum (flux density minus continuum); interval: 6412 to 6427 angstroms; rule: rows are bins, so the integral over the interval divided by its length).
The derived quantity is 0.06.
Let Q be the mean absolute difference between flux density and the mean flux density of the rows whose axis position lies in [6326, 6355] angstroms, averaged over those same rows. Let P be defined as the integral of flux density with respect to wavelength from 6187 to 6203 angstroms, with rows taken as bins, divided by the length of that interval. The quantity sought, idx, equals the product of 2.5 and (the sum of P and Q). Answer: 28.5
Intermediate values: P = 10.7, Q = 0.7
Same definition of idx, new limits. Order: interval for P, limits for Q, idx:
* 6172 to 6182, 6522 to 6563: 27.8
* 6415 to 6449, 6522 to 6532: 29.7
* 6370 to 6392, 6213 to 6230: 30.8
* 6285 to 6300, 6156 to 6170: 29.4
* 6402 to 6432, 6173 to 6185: 30.3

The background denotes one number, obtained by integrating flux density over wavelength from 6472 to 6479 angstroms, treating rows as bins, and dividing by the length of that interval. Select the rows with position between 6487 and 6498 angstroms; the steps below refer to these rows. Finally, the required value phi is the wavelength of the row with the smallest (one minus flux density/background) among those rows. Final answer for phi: 6490.28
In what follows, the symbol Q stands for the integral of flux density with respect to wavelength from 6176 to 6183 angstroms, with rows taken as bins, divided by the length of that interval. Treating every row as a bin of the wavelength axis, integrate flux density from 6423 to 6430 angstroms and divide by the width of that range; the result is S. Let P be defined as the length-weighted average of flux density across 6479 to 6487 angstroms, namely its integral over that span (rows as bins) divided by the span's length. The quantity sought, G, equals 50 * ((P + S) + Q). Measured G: 1718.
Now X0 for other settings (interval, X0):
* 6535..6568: 12.0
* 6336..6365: 10.9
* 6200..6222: 10.5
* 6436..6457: 12.5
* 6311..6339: 11.3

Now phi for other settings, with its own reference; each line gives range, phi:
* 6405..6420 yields 6408.60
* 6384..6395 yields 6393.86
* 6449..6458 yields 6456.00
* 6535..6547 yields 6535.27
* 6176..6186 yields 6185.34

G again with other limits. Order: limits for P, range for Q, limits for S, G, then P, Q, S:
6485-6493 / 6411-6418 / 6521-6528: 1843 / 12.4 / 12.3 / 12.2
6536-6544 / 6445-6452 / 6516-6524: 1779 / 11.6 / 12.5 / 11.5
